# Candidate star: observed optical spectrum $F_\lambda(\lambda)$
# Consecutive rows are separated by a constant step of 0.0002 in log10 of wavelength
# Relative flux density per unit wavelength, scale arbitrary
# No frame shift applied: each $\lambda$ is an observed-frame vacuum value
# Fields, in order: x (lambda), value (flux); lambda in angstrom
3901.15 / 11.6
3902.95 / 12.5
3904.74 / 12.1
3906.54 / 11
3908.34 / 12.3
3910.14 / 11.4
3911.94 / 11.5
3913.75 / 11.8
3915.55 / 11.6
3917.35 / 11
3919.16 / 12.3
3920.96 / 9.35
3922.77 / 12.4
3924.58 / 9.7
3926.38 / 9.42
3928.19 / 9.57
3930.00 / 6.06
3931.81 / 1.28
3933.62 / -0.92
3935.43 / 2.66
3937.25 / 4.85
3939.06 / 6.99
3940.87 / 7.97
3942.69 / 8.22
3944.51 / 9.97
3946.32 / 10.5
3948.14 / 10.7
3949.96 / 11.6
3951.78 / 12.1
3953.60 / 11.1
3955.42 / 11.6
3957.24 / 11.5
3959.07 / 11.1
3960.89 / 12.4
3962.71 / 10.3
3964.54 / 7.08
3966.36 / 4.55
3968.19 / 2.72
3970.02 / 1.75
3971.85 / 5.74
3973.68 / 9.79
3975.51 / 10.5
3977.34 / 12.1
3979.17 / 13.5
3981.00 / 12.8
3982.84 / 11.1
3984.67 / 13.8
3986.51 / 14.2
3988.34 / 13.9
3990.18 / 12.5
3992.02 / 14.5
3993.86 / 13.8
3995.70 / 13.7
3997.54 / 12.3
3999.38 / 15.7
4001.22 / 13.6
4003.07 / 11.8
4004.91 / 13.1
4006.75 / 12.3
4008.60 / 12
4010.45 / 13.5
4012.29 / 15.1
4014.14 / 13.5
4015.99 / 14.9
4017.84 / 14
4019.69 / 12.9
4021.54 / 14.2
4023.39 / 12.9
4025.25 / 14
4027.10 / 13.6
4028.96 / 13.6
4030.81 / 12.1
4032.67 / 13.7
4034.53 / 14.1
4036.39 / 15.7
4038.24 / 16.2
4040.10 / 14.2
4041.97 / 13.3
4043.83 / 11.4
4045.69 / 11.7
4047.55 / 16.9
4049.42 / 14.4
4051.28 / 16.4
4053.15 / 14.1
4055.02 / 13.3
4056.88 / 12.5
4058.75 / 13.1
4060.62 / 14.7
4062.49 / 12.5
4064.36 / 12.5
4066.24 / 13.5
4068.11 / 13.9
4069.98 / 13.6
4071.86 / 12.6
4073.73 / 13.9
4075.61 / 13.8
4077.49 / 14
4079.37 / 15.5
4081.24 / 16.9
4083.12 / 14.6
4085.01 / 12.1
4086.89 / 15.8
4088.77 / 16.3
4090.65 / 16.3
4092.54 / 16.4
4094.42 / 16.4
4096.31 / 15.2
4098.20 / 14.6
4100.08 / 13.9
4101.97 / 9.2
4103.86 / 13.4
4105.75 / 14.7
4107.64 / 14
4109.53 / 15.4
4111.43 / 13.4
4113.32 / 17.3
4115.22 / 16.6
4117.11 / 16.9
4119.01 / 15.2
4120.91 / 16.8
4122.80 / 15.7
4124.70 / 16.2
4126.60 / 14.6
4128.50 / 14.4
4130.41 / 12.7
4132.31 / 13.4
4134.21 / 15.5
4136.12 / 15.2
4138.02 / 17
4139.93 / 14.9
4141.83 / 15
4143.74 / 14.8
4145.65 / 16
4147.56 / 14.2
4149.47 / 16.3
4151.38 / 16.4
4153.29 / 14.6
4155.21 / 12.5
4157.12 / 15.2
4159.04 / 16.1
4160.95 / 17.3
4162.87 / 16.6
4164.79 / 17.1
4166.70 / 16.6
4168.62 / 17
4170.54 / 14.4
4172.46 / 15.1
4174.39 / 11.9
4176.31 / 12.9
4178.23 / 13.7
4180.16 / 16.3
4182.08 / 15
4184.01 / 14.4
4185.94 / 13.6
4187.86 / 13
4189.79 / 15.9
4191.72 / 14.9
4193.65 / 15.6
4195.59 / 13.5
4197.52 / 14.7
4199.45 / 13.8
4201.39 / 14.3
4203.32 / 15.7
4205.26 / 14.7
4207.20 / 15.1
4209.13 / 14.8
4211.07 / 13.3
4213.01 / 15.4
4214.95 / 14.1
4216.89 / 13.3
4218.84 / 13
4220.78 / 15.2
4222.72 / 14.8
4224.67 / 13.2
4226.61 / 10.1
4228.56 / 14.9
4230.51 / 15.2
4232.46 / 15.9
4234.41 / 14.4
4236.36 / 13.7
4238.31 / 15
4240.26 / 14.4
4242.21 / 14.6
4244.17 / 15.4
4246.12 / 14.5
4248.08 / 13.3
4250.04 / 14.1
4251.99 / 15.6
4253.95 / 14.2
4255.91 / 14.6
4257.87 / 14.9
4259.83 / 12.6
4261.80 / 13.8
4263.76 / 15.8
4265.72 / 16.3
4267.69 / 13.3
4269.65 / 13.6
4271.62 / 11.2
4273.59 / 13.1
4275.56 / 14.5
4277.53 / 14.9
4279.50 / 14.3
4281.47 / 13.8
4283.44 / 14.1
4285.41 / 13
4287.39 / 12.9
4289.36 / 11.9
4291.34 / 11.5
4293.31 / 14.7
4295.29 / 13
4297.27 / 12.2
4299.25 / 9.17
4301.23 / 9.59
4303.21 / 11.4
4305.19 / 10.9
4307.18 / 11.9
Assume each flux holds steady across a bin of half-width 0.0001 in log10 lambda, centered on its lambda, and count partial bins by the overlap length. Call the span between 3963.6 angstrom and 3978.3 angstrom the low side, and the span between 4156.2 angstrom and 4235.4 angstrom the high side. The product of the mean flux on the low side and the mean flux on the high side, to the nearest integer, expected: 100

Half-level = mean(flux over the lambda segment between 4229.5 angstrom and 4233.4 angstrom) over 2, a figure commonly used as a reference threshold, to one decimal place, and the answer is 7.8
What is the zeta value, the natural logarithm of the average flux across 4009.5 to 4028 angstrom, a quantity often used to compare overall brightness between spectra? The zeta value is 2.63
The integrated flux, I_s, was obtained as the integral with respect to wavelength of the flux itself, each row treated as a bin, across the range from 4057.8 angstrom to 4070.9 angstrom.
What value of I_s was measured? 176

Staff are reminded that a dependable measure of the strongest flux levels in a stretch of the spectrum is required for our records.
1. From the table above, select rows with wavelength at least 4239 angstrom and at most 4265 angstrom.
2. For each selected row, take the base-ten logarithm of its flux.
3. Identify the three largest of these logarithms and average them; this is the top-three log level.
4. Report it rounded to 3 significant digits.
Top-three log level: 1.19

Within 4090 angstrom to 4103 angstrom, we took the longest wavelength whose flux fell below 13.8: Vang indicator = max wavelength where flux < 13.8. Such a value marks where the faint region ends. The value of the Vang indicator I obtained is 4101.97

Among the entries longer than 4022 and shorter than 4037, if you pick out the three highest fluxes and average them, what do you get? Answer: 15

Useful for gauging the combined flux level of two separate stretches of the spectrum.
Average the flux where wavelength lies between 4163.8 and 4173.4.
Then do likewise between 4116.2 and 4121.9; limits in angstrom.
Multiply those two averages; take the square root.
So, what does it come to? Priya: 16.2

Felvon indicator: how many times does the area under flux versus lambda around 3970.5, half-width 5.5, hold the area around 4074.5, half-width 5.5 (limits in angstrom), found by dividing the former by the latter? 0.41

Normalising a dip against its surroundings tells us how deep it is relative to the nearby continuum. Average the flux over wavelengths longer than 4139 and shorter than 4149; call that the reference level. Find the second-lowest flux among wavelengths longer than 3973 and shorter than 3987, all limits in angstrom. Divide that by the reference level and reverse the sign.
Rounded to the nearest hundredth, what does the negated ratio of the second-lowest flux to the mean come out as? -0.70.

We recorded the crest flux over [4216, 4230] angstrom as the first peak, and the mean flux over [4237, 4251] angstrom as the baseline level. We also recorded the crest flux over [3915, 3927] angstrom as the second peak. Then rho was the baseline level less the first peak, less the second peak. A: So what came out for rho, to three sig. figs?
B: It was -13.1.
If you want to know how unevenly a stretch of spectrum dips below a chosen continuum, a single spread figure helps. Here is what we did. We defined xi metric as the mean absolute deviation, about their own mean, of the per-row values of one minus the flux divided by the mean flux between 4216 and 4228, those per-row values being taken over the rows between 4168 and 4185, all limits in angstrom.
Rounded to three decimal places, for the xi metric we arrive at 0.089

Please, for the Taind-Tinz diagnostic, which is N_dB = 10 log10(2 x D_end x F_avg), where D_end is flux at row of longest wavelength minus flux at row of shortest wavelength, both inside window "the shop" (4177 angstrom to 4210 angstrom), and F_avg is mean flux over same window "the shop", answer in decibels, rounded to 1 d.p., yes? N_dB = 15.1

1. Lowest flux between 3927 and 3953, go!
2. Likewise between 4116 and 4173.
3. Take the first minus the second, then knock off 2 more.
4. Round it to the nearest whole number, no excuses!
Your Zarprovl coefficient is -15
